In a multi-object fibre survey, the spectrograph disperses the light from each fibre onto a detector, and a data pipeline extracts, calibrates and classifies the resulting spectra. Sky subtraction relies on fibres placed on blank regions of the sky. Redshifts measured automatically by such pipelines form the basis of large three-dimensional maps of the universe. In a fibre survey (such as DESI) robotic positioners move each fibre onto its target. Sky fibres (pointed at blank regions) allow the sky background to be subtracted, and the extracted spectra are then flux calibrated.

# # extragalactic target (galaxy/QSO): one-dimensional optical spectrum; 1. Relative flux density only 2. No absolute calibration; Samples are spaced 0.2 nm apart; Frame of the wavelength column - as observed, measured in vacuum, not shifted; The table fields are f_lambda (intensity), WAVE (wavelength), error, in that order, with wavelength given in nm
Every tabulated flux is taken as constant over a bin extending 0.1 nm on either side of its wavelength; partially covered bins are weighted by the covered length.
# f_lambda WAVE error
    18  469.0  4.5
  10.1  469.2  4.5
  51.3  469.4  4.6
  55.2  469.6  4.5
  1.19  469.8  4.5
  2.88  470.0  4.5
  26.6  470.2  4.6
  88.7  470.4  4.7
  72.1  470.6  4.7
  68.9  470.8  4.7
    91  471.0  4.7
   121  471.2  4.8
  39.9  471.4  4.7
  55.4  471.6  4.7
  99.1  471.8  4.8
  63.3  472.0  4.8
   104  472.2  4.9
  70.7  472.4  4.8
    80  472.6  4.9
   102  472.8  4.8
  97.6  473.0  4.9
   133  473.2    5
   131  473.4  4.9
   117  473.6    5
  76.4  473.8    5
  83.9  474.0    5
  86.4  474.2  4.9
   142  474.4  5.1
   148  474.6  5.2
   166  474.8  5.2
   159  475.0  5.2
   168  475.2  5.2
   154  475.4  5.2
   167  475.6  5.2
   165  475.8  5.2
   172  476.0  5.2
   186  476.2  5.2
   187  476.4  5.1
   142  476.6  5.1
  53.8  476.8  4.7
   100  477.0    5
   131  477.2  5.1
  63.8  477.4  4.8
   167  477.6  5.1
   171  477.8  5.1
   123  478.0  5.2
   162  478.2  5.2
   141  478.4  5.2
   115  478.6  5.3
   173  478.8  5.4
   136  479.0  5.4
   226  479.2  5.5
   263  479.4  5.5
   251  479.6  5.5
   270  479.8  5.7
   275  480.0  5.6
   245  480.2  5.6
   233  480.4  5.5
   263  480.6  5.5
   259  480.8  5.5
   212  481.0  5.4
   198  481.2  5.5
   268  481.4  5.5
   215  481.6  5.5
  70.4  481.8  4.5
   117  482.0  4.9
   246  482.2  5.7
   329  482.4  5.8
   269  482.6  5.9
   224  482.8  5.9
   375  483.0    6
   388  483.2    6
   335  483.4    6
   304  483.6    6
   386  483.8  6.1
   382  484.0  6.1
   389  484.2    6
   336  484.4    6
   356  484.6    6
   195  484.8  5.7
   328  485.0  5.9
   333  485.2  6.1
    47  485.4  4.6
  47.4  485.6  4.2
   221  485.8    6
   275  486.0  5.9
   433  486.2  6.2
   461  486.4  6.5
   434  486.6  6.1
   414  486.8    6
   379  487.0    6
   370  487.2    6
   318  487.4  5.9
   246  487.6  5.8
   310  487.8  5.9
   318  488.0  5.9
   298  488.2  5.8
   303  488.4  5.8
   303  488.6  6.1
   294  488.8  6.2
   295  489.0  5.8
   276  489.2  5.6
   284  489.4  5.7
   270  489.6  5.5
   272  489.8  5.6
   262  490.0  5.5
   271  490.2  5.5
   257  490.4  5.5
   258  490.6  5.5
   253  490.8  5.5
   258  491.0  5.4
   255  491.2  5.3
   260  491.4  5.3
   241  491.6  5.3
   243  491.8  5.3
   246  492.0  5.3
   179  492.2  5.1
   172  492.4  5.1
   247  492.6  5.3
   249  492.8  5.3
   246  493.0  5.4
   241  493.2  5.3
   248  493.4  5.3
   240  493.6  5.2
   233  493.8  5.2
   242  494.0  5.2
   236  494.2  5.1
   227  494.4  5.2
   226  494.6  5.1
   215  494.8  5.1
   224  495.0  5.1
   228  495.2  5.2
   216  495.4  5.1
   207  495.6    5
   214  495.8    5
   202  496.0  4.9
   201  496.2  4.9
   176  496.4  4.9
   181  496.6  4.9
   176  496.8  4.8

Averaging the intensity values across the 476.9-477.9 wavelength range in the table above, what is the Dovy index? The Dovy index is 127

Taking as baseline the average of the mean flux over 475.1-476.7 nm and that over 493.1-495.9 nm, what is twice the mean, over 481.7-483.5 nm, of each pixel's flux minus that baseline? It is 127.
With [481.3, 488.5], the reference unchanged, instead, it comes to 200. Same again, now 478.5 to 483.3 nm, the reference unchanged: 72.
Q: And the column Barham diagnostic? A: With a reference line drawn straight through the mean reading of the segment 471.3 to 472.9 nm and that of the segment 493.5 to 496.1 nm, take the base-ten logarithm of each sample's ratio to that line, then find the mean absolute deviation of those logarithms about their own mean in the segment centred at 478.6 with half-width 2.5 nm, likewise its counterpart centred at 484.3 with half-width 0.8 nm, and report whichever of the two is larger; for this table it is 0.128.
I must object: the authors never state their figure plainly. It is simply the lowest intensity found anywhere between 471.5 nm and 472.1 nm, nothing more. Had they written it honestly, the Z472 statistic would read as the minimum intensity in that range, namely 55.4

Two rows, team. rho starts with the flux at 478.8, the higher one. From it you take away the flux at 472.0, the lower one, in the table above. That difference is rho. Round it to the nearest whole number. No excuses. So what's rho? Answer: 110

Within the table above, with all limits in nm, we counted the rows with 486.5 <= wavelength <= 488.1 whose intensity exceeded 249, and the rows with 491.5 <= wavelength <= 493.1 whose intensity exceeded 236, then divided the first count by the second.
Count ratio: 1.2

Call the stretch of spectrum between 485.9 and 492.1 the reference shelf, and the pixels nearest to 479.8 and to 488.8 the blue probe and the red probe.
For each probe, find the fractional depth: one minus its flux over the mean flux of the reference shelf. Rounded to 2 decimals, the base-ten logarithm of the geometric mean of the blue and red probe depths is -1.28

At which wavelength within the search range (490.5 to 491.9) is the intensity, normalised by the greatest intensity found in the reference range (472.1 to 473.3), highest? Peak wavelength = 491.4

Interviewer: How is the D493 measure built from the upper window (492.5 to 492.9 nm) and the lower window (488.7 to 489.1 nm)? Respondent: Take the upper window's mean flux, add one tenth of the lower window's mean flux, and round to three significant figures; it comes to 277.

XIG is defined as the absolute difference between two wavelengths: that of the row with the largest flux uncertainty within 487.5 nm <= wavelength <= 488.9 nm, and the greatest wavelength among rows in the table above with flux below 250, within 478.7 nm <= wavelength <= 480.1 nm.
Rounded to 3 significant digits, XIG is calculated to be 9.60 nm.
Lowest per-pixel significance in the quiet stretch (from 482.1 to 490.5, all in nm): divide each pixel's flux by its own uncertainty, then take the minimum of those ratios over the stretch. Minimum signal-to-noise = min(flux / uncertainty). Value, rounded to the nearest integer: 10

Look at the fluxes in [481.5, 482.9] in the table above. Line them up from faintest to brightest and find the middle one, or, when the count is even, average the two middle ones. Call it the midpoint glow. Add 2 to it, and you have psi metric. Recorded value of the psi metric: 226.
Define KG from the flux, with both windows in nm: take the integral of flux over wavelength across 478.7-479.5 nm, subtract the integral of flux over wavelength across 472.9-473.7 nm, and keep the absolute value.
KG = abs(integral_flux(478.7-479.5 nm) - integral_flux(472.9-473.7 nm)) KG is 64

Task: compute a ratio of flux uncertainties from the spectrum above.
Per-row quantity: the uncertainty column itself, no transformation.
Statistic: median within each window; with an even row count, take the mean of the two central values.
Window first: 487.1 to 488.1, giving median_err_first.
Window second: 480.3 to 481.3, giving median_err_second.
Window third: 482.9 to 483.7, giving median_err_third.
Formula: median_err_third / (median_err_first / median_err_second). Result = 5.6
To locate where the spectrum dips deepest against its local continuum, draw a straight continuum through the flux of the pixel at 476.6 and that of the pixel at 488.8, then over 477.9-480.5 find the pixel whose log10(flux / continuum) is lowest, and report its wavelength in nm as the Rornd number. 478.6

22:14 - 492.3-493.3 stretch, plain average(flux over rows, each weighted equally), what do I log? 231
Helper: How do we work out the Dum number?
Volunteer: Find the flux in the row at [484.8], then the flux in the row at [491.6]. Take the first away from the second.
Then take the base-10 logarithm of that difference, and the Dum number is 1.7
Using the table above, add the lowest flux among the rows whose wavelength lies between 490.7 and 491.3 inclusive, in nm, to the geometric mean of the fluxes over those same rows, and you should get 508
